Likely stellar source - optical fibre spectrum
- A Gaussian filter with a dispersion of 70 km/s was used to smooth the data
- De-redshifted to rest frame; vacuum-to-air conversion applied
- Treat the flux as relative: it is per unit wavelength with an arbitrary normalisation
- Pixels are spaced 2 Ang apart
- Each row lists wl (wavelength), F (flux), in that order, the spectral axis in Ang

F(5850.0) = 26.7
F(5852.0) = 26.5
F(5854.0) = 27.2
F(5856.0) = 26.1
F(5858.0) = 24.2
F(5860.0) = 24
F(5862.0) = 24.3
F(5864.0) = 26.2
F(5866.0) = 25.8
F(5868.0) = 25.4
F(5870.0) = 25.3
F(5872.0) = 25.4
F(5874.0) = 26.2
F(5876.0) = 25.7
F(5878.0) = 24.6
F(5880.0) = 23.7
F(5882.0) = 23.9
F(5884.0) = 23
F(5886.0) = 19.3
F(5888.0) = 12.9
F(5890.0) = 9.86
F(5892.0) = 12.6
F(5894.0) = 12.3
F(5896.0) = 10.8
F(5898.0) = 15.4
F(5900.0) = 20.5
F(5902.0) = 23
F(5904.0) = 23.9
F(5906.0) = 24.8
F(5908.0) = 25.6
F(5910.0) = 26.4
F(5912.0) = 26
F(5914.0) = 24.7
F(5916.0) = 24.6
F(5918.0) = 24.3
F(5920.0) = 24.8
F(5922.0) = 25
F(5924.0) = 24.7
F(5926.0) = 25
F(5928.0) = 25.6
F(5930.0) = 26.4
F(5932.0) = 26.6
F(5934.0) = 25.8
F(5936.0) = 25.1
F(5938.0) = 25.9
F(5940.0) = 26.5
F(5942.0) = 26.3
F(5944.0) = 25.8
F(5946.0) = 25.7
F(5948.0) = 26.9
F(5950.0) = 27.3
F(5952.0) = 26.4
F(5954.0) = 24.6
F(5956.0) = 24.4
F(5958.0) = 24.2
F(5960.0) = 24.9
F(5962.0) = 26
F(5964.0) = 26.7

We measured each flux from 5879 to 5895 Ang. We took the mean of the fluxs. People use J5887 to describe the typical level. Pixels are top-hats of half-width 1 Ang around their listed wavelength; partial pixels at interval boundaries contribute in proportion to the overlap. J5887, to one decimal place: 17.2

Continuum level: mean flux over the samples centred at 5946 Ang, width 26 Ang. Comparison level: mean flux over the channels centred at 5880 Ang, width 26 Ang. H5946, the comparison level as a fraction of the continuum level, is 0.830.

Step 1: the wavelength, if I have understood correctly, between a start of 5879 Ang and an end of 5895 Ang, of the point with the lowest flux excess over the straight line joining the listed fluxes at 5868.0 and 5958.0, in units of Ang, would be 5890.0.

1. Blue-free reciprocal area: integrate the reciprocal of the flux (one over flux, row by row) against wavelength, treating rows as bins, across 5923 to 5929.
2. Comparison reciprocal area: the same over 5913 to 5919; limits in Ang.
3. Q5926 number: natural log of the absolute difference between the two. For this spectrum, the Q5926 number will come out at -5.2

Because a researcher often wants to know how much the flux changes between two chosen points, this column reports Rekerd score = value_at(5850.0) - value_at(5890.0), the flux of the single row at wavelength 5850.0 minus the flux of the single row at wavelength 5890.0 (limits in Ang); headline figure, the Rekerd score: 17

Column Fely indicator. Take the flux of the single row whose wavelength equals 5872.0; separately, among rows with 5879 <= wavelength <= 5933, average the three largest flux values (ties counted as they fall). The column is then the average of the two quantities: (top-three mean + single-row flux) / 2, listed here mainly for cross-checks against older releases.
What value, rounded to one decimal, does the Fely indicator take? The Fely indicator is 25.9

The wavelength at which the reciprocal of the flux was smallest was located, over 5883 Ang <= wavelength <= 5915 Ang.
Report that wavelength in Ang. 5910.0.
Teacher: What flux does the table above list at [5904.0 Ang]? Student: 23.9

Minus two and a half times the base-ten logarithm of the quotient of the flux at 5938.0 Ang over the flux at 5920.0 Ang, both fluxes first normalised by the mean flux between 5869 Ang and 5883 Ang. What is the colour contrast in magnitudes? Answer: -0.05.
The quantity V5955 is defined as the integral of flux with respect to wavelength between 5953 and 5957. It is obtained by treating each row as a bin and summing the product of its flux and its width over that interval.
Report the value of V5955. 98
